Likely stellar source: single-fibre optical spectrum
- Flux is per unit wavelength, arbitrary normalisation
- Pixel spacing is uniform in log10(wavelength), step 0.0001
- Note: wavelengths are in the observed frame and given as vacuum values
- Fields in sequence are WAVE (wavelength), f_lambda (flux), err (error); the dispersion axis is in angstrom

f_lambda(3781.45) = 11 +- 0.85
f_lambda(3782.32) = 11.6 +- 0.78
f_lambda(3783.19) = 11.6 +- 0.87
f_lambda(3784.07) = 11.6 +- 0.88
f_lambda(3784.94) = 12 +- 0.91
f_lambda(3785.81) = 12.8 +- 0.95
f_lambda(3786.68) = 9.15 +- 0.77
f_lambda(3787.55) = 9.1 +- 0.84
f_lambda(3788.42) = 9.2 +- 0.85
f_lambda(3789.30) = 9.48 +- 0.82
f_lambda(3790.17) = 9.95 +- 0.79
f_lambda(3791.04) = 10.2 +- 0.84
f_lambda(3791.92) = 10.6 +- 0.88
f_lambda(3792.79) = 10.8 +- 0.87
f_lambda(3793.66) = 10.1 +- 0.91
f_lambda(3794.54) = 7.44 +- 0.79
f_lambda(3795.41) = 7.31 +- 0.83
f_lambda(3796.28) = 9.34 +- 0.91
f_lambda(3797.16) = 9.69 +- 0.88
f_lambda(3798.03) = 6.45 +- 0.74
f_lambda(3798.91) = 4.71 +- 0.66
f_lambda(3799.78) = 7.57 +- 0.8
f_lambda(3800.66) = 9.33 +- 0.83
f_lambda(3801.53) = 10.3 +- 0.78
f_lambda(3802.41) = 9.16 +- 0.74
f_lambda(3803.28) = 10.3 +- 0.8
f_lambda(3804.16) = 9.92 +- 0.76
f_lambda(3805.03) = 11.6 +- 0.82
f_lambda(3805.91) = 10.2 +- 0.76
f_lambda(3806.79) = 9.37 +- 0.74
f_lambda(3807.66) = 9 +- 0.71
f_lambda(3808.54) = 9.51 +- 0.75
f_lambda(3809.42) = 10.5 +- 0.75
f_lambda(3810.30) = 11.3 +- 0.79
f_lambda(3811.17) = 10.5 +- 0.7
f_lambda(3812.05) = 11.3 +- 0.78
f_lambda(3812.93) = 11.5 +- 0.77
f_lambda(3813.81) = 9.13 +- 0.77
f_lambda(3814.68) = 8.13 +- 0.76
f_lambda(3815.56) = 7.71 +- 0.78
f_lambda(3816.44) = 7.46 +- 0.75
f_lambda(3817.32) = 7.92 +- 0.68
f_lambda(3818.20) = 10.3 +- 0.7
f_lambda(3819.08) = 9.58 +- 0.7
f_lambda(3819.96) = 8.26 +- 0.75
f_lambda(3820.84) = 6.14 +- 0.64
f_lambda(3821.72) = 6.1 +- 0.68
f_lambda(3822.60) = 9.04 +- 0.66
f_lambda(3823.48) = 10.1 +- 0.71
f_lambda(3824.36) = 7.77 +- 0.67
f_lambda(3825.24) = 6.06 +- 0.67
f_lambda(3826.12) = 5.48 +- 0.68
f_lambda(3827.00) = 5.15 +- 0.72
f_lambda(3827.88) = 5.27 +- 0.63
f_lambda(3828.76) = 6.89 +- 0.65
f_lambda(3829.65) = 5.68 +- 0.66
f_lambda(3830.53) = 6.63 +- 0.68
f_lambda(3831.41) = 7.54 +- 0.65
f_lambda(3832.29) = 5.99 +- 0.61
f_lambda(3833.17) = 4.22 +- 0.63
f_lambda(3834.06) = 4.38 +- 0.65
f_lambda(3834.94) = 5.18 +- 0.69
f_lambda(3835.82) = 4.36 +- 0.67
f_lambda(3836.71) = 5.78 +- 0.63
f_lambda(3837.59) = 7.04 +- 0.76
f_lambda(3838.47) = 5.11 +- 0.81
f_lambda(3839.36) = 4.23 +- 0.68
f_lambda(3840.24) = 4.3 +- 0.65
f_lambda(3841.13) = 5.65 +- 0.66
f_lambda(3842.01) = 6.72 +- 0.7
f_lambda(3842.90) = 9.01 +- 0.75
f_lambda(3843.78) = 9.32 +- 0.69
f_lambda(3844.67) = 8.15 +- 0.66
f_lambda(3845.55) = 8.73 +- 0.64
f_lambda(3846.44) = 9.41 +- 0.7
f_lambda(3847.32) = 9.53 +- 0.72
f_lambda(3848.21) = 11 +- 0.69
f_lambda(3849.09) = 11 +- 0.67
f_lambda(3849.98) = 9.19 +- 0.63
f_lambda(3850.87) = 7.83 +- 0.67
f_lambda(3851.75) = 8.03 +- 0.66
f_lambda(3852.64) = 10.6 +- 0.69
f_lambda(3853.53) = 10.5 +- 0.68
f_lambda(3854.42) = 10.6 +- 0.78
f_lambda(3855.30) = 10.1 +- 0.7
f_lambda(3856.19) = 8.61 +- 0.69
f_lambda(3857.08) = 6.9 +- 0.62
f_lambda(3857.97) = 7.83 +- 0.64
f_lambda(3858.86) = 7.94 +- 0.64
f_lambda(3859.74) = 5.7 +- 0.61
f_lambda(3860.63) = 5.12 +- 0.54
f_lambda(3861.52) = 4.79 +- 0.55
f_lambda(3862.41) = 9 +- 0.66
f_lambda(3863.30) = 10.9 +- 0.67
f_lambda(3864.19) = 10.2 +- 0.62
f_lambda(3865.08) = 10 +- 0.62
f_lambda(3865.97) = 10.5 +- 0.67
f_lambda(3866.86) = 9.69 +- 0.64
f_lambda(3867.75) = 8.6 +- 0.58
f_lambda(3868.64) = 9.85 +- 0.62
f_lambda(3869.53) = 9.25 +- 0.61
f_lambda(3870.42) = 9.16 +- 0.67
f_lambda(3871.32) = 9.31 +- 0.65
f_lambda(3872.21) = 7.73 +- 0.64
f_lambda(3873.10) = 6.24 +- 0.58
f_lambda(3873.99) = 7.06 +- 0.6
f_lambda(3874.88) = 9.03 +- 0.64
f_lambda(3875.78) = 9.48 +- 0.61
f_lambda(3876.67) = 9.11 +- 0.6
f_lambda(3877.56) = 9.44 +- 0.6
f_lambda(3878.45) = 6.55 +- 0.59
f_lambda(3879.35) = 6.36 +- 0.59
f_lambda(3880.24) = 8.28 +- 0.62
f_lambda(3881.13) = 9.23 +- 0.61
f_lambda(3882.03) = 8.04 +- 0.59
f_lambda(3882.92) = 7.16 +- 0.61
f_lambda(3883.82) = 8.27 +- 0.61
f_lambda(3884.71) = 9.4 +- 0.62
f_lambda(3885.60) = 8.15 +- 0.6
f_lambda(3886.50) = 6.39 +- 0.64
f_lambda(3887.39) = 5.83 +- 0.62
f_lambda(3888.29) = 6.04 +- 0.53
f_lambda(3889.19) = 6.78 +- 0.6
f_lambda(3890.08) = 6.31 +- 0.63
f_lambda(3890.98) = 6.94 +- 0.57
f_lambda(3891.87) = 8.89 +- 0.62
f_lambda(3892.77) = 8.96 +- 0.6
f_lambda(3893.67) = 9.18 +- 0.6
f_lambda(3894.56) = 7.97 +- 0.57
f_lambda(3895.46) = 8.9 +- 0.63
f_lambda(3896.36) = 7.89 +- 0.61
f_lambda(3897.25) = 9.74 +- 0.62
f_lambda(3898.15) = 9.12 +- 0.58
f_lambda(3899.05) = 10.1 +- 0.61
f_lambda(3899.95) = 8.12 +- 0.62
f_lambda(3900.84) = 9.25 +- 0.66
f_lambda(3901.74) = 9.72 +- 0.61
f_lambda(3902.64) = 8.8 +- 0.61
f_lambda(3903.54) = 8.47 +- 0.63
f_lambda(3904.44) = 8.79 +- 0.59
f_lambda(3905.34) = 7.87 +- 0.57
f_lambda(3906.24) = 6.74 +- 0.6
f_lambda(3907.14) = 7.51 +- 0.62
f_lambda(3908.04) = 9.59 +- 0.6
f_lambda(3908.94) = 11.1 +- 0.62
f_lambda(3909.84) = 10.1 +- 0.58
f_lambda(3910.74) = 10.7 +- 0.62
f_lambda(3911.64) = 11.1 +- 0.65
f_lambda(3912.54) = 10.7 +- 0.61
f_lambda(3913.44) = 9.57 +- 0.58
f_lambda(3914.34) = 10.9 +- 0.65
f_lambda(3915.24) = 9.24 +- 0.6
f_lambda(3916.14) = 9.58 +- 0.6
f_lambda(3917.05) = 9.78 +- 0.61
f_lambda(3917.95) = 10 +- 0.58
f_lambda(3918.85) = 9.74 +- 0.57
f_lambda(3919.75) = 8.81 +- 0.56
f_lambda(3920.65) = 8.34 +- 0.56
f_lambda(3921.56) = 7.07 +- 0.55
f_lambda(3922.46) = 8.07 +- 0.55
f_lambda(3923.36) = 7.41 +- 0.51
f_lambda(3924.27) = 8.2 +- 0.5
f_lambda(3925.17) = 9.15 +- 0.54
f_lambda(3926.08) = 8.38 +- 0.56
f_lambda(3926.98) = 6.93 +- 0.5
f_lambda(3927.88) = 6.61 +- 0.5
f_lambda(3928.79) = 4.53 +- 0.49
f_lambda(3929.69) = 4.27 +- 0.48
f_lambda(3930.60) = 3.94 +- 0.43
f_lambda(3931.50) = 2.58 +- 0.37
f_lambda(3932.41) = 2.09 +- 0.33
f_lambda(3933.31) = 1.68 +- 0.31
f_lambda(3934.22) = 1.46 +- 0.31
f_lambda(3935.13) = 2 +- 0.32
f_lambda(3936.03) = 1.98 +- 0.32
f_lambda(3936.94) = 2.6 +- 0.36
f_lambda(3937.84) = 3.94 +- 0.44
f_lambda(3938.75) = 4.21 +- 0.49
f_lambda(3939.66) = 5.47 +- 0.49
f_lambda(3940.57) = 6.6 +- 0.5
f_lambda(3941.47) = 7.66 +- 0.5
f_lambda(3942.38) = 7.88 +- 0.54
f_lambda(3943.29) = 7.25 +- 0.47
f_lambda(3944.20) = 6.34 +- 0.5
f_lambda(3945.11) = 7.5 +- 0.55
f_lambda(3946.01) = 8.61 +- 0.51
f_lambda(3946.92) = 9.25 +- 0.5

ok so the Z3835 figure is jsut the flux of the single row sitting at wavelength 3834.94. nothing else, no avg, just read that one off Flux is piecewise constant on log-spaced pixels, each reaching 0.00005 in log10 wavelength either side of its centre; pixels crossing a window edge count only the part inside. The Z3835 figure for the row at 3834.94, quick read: 5.18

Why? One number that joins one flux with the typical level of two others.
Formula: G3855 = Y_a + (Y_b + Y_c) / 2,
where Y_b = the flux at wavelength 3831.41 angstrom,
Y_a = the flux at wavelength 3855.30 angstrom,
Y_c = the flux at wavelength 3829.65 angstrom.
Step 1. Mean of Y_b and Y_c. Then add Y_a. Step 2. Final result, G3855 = 16.7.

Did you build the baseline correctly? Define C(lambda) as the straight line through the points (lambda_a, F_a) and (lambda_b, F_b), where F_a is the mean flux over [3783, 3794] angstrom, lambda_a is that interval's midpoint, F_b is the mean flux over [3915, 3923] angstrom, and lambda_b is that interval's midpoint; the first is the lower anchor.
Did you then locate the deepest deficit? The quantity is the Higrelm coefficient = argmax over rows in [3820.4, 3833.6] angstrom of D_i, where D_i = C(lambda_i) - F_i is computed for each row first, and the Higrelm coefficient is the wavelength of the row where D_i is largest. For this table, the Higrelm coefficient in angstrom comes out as 3833.17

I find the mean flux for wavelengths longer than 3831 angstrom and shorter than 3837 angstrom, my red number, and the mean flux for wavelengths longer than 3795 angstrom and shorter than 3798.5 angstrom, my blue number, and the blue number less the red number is 2.8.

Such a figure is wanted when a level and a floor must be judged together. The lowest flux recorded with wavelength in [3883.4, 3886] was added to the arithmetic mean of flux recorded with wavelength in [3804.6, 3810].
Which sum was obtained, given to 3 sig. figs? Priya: 18.2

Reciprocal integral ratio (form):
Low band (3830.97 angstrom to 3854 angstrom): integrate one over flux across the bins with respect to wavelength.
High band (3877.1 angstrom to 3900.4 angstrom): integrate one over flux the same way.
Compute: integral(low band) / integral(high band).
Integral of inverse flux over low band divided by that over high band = 1.15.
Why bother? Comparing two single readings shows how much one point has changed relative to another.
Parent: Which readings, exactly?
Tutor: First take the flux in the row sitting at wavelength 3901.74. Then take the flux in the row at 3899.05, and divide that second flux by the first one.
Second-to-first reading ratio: 1.04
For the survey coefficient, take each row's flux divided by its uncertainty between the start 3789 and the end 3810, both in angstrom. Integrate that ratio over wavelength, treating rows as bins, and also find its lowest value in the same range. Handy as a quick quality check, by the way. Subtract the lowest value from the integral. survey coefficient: 237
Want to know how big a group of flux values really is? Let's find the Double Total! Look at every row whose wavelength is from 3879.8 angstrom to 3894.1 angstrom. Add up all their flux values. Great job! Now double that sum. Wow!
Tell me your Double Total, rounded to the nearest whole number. 248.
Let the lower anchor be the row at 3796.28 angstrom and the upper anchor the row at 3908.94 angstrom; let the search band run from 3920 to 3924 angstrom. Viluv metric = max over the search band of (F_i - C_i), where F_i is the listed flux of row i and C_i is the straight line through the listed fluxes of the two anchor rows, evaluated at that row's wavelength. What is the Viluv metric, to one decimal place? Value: -2.9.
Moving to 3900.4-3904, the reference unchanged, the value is -1.3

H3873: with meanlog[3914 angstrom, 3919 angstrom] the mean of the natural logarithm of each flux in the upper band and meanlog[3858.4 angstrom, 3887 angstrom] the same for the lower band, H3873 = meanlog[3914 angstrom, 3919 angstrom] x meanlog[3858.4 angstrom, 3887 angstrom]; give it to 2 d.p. 4.80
